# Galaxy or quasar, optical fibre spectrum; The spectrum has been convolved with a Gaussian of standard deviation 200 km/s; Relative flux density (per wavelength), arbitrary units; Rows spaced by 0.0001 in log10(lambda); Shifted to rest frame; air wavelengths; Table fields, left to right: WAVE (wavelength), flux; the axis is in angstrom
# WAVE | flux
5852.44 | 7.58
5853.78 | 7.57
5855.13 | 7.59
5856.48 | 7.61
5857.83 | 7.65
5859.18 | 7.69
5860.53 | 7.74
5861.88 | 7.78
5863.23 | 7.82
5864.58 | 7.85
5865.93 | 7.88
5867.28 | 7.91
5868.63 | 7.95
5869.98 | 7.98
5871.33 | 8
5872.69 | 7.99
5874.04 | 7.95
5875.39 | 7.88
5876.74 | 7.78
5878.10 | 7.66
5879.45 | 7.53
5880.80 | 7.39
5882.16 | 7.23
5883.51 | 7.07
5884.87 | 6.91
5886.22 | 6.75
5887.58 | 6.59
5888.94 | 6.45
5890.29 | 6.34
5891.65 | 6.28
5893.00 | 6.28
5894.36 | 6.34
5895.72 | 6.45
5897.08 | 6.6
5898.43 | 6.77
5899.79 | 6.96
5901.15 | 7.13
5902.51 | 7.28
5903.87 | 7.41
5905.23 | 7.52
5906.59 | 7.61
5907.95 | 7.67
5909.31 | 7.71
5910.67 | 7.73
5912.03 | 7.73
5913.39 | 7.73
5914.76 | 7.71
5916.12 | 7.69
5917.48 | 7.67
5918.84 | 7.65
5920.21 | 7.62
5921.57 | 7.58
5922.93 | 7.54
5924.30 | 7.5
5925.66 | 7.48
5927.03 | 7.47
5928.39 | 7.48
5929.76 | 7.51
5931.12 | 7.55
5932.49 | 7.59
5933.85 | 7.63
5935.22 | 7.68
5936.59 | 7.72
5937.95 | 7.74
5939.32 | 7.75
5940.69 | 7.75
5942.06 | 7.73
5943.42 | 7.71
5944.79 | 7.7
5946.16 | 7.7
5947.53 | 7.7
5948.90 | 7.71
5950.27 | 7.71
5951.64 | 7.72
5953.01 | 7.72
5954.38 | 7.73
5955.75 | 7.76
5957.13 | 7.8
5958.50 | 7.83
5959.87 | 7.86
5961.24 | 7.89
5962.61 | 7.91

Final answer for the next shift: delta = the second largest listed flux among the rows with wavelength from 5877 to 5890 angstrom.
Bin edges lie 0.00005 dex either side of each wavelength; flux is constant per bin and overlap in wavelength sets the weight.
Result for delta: 7.53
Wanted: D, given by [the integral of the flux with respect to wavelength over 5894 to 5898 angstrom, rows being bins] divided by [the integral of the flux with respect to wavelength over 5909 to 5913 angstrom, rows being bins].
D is 0.84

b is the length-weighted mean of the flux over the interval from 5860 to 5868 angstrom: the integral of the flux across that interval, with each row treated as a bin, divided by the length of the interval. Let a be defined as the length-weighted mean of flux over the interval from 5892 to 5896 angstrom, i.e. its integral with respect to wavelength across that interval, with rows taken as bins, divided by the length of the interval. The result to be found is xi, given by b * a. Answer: 50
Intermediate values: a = 6.34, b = 7.83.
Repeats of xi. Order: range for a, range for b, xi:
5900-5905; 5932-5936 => 55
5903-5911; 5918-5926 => 57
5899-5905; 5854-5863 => 55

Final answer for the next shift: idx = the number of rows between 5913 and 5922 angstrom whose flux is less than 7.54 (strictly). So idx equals 0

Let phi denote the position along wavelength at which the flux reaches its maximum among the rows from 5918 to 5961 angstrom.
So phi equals 5959.87 angstrom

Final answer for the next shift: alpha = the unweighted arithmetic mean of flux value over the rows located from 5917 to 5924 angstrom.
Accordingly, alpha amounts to 7.61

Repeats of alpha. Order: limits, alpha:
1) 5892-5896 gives 6.36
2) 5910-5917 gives 7.72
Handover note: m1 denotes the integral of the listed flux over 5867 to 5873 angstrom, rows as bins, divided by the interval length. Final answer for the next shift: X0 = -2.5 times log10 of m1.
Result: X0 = -2.25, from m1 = 7.96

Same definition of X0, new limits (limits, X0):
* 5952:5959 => -2.22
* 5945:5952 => -2.22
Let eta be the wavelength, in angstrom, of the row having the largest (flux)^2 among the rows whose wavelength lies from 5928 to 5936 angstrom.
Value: 5935.22 angstrom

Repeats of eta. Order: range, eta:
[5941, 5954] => 5942.06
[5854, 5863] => 5861.88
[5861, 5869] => 5868.63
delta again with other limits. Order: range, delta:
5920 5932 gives 7.58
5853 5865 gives 7.82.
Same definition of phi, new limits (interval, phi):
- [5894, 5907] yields 5906.59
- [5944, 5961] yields 5959.87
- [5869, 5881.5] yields 5871.33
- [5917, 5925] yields 5917.48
